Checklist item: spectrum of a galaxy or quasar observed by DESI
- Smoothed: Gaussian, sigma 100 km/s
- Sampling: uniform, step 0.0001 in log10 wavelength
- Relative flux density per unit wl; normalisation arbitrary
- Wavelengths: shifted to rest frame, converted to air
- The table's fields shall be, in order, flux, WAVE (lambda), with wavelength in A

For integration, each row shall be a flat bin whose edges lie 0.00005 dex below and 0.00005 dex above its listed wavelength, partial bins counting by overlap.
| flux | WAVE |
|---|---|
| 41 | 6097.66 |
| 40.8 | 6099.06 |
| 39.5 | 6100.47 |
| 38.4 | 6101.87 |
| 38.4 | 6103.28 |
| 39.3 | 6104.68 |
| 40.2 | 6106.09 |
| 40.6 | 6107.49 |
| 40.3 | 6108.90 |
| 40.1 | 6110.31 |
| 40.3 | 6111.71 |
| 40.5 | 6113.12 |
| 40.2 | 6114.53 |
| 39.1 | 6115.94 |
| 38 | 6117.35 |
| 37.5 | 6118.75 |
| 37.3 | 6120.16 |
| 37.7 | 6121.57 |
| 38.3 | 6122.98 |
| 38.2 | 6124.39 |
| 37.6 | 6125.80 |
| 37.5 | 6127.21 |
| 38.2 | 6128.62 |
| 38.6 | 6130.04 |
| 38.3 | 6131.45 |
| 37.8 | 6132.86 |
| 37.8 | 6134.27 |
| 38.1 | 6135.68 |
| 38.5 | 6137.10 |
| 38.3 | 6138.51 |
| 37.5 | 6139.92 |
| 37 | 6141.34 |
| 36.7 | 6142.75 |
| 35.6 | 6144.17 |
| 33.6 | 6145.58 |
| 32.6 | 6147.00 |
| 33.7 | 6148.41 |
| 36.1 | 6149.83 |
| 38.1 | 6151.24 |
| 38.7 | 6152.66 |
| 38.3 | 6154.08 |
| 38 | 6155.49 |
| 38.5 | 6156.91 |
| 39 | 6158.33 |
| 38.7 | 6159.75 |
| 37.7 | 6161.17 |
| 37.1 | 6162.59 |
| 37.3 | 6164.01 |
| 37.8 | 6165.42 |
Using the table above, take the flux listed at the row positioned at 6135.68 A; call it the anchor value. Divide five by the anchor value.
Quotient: 0.131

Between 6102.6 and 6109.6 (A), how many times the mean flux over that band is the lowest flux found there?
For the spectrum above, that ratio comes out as 0.97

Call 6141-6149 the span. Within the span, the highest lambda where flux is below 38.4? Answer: 6148.41 A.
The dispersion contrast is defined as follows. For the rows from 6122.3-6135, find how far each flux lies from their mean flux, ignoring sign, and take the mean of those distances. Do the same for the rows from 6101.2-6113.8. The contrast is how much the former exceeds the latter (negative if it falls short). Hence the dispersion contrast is -0.41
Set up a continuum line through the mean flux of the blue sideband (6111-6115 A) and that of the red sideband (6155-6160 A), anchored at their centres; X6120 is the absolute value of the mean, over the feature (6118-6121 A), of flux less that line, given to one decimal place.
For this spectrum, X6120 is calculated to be 2.7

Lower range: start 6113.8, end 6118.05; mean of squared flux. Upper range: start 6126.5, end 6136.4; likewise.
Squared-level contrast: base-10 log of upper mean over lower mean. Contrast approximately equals -0.024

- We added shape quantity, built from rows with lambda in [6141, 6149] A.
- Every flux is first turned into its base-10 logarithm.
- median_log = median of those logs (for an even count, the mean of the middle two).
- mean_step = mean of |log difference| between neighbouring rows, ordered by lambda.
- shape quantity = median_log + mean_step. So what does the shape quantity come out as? 1.553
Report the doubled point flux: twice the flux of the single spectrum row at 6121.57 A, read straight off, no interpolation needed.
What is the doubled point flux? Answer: 75.4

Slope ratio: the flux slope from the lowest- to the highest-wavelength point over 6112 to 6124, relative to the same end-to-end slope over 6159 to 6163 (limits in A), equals 0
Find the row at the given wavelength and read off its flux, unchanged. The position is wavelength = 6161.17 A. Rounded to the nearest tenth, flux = 37.7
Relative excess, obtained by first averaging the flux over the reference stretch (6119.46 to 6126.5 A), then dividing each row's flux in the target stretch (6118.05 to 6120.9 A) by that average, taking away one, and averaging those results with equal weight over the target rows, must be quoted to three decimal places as -0.011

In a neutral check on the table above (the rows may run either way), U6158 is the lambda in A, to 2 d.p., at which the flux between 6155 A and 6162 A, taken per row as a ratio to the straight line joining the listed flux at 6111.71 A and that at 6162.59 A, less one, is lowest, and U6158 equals 6155.49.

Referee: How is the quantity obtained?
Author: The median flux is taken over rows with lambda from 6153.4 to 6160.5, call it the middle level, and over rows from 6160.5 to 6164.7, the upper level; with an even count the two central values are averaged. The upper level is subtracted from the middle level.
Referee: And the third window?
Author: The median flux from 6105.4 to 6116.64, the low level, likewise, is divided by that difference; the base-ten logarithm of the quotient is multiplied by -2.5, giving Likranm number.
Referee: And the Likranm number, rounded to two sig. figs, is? -3.8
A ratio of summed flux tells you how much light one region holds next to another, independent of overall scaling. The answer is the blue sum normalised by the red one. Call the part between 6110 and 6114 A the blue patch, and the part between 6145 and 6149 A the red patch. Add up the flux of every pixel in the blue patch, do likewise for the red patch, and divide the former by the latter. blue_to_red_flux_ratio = 1.21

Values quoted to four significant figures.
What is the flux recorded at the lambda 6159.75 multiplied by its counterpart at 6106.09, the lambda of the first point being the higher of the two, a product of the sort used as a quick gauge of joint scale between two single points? 1556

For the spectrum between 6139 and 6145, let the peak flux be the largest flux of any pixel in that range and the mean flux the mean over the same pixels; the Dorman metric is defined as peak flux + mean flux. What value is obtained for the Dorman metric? 74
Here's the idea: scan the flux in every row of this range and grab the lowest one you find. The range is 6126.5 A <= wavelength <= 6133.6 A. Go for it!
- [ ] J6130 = 37.5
